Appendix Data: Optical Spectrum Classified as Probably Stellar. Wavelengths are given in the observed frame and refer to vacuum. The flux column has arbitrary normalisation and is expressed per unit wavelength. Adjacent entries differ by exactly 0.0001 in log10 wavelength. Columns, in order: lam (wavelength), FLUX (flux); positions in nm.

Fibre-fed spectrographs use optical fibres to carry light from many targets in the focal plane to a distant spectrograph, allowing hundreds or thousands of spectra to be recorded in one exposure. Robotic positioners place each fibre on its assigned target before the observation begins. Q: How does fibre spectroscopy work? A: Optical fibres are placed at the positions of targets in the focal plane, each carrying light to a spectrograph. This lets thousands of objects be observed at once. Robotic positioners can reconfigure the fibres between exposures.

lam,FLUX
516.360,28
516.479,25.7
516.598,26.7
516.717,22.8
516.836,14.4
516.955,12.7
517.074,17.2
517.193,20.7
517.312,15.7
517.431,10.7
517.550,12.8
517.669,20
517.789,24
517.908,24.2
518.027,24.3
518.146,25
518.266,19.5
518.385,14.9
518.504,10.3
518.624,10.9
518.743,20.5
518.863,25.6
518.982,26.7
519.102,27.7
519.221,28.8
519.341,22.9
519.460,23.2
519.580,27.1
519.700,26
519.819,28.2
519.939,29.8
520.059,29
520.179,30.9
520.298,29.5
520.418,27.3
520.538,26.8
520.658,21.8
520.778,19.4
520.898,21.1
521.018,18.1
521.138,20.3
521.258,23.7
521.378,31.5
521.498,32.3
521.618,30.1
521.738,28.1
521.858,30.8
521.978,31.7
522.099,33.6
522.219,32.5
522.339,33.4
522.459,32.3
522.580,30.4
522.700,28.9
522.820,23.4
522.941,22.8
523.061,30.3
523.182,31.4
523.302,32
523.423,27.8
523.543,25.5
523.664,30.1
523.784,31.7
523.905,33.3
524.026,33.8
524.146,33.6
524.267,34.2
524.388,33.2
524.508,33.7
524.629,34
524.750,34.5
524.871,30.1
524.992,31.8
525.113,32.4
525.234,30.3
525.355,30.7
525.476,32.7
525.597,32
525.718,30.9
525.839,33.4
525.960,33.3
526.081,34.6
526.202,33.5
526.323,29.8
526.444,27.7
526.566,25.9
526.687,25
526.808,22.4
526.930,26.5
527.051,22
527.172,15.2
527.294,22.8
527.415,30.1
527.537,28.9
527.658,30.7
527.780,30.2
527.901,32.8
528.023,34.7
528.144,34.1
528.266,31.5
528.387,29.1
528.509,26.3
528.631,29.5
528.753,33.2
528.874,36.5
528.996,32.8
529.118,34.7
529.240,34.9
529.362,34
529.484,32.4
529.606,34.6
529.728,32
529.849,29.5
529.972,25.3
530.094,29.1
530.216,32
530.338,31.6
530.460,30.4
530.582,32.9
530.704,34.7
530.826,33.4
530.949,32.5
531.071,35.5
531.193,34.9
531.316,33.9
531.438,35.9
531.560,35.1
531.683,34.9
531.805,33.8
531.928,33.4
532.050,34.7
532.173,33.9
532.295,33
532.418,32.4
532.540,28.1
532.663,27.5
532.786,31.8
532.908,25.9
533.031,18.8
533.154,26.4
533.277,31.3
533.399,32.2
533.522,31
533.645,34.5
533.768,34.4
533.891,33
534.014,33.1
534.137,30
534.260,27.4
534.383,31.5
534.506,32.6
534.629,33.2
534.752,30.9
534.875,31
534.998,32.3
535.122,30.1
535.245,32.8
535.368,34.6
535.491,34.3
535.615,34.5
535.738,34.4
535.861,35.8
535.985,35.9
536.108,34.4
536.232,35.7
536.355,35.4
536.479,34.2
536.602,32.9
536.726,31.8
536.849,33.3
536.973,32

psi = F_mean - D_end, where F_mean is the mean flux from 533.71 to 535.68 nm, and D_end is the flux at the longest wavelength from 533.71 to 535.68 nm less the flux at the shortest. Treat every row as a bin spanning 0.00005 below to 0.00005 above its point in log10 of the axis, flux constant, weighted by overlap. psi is 32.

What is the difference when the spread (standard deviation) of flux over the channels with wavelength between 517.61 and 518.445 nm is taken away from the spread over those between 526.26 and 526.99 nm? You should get -1.2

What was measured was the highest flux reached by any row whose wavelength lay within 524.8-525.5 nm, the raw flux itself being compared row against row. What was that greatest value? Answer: 32.7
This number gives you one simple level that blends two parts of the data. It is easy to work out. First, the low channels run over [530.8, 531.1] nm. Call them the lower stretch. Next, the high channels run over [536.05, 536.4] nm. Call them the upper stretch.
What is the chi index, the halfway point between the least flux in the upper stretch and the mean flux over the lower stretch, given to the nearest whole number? 34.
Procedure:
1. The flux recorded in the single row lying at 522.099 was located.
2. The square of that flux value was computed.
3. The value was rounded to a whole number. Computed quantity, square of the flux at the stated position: 1129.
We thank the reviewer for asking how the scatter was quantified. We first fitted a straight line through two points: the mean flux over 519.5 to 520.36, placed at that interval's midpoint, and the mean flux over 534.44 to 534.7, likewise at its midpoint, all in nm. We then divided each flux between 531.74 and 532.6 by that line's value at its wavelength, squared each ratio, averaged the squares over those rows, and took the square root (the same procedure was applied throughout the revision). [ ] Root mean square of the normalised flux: 1.02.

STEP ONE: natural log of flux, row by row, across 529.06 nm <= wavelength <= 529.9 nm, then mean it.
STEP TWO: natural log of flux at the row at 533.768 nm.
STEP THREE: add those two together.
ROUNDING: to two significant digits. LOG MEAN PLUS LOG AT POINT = 7.0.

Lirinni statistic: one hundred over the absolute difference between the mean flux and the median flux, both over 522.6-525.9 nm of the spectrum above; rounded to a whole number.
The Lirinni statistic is 134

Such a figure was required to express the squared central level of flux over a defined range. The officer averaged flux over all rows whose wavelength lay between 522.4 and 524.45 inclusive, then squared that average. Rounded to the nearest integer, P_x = 917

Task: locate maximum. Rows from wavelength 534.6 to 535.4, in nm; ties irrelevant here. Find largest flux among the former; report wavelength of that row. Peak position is 535.368 nm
